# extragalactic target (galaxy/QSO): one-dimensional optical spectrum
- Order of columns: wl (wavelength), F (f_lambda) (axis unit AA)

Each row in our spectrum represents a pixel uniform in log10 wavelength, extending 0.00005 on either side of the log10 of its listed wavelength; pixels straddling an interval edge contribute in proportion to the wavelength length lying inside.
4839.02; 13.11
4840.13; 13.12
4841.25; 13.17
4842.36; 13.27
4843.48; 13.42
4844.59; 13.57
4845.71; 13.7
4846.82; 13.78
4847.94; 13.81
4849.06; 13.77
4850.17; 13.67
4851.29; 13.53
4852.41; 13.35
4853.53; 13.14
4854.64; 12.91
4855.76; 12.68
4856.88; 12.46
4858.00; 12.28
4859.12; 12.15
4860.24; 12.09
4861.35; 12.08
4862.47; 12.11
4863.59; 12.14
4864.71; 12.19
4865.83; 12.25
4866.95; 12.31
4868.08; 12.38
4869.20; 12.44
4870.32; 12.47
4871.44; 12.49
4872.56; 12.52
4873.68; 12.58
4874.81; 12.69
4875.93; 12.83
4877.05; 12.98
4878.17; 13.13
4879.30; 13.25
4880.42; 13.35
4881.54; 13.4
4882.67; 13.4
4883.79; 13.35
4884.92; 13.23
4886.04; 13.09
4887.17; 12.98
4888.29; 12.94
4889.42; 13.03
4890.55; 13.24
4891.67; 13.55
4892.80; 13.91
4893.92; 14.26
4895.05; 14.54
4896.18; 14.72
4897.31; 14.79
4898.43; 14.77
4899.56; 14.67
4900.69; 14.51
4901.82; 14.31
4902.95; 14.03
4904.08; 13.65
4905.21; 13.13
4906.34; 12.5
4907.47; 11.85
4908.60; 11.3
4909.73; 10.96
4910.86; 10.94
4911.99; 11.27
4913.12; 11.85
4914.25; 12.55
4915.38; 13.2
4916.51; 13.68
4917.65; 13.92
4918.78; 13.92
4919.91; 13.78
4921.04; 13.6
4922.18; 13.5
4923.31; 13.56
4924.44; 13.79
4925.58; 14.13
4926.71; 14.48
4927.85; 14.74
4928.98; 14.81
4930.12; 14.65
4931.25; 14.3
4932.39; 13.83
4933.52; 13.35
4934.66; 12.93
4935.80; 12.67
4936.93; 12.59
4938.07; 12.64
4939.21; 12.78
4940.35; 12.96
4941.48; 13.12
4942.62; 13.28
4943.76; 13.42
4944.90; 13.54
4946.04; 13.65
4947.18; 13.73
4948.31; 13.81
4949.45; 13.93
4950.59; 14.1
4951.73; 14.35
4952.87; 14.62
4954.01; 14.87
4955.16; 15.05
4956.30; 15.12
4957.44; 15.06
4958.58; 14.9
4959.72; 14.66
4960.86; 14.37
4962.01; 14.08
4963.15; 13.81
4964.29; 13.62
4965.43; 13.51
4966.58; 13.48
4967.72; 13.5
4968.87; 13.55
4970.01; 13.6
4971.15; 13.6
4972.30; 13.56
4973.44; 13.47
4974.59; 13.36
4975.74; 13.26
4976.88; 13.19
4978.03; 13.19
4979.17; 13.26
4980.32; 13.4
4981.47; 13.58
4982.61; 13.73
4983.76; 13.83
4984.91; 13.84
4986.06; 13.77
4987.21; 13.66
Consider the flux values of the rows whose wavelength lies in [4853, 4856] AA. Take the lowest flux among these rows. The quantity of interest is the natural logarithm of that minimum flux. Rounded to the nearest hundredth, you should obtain 2.54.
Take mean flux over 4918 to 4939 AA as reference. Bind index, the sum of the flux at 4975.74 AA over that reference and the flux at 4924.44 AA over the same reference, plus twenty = 22.0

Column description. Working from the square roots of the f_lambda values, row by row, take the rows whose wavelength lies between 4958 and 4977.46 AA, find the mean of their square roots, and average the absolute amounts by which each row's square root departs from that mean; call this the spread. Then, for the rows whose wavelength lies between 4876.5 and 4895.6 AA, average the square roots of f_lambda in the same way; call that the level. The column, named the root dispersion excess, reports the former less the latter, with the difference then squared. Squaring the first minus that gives 13.0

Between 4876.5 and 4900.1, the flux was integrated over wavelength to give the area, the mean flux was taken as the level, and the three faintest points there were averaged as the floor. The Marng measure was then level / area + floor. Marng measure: 13.0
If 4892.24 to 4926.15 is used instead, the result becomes 11.1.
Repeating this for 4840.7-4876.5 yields 12.1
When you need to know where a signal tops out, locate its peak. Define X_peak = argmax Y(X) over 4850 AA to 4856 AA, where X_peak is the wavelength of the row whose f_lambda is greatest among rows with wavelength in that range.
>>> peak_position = 4850.17 AA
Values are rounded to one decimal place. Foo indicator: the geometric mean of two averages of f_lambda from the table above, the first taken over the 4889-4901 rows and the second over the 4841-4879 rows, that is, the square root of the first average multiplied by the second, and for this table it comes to 13.5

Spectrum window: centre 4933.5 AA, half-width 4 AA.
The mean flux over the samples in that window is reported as 13.5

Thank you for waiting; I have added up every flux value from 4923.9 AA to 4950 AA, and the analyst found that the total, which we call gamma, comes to 313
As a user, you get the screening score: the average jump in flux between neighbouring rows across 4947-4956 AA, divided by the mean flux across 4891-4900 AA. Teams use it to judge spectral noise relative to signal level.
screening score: 0.013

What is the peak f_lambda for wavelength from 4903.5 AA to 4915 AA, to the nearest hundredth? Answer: 13.65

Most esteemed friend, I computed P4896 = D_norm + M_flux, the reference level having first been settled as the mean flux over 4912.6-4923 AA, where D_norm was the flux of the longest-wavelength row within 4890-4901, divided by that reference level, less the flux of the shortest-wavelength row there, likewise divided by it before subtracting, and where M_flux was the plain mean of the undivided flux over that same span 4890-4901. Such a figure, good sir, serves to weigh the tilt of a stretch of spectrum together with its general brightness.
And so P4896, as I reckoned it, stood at 14.4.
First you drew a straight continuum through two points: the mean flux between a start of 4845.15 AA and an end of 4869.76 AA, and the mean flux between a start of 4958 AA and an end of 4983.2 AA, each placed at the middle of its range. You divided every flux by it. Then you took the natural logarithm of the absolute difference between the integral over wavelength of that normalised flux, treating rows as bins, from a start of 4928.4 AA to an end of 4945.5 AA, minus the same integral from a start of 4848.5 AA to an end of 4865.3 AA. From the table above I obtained -1.0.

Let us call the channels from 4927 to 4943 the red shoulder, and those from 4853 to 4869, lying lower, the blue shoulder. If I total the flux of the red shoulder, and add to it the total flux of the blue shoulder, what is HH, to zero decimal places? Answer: 362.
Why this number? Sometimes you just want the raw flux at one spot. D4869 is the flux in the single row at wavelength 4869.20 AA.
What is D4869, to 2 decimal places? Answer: 12.44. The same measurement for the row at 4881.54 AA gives 13.40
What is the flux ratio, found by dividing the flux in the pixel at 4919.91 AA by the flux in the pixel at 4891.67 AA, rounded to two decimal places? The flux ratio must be 1.02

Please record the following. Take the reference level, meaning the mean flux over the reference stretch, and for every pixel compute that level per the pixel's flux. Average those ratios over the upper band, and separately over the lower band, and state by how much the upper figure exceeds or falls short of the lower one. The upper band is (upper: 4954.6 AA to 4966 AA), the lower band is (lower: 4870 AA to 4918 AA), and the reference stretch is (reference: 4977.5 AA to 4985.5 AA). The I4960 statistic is -0.094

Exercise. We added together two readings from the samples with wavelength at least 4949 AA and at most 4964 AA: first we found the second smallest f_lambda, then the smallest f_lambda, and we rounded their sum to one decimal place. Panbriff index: 27.7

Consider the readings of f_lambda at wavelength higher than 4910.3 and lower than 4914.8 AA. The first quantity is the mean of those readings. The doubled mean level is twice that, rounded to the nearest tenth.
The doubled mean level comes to 23.3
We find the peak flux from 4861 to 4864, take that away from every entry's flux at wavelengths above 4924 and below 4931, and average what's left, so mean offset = 2.3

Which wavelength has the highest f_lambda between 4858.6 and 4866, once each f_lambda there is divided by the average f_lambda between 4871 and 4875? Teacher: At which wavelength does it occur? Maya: 4865.83 AA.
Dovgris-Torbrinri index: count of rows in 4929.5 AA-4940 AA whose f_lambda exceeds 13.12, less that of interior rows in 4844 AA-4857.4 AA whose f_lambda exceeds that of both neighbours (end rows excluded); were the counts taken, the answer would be 3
